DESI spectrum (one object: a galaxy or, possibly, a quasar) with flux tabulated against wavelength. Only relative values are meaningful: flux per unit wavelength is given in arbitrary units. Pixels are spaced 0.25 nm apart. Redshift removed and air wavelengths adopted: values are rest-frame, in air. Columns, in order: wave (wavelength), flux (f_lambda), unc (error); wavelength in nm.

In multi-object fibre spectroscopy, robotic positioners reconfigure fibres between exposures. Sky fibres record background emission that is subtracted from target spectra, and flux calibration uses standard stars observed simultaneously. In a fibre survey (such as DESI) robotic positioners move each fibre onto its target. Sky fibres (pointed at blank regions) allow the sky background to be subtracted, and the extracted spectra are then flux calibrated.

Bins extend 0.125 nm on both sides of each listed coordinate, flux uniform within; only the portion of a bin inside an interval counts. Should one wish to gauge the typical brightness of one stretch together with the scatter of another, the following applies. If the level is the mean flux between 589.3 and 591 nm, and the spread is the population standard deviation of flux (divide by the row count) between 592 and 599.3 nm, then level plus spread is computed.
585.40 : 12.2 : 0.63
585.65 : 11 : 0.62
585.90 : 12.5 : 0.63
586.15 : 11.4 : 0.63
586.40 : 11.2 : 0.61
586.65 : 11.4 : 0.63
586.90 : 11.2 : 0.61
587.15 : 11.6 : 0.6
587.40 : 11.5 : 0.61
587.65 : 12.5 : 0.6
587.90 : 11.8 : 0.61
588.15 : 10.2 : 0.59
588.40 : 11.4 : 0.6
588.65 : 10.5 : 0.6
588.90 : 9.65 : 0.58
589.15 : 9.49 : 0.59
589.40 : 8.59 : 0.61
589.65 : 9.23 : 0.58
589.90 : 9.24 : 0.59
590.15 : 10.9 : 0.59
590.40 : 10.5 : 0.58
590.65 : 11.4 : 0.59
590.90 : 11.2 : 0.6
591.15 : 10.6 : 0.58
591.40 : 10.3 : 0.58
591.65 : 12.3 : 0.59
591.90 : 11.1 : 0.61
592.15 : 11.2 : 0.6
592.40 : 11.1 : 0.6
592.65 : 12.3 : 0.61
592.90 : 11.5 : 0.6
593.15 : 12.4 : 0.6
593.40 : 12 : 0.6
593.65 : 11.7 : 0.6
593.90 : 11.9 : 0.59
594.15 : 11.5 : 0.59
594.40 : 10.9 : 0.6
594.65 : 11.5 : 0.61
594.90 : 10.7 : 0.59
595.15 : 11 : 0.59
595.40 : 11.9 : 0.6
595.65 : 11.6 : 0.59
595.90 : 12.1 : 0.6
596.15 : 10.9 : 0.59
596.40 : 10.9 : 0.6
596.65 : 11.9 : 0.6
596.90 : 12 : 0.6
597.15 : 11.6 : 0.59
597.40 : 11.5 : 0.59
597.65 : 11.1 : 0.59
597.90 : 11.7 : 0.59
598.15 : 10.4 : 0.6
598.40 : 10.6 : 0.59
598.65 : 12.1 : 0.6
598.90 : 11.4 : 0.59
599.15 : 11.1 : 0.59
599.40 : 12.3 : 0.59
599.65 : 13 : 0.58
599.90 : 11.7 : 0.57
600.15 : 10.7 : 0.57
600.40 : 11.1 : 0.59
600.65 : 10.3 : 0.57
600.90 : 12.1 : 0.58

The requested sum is 10.7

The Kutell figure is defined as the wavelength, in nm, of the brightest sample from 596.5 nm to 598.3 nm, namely 596.90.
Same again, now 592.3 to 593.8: 593.15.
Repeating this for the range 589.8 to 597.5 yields 593.15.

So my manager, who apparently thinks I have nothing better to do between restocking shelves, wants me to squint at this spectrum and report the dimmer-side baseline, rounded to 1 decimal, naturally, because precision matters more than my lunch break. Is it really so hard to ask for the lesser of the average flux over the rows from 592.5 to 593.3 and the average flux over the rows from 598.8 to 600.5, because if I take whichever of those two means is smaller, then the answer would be 11.6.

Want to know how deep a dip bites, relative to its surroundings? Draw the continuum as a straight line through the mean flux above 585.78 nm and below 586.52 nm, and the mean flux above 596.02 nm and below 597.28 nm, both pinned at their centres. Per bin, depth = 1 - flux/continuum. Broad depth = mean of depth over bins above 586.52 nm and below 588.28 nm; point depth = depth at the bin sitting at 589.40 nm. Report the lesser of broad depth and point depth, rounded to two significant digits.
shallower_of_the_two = 0.018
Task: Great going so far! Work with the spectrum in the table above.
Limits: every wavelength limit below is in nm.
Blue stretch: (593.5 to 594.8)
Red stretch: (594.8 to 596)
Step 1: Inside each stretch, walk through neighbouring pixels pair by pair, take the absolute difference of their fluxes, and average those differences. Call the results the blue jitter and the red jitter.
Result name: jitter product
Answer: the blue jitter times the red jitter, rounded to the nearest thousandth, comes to 0.225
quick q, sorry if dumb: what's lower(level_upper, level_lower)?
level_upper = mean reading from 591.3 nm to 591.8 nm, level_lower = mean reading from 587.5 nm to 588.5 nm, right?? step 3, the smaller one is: 11.3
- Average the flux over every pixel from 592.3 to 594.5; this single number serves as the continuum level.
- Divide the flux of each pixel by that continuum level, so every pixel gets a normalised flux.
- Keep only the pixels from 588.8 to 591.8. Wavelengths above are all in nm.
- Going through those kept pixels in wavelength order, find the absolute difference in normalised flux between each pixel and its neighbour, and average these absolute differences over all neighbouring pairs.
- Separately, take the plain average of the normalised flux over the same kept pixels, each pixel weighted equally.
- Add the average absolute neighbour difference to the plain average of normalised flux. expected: 0.94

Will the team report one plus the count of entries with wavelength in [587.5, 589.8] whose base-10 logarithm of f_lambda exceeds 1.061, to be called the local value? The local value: 3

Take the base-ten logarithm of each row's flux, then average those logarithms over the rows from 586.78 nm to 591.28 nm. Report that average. 1.02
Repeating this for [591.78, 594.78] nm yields 1.06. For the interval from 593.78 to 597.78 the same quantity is 1.06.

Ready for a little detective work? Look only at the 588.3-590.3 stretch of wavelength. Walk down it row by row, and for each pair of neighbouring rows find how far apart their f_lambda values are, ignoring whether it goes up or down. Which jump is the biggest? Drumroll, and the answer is 1.7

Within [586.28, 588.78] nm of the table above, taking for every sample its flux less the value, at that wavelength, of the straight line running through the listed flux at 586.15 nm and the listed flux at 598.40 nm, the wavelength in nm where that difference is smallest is 588.15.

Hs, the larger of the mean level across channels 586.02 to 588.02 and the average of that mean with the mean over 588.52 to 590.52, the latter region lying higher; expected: 11.6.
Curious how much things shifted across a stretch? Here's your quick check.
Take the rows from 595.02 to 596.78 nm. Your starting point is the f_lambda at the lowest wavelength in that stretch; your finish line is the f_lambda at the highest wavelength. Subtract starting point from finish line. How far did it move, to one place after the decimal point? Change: 0.9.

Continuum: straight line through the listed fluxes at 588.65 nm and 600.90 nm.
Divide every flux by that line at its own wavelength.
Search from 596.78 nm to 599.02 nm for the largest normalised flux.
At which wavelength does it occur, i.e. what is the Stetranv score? 596.90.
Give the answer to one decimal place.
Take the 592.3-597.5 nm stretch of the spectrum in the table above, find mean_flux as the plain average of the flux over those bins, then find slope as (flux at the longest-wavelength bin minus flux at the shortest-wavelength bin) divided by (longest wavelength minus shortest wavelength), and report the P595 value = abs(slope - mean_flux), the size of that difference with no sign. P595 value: 11.5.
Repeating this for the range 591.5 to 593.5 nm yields 11.9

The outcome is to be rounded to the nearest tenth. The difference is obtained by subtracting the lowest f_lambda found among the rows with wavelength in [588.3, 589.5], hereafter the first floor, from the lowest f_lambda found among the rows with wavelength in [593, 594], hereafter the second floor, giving 3.1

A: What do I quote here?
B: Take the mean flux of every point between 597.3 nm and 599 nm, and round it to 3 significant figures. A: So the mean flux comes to 11.3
